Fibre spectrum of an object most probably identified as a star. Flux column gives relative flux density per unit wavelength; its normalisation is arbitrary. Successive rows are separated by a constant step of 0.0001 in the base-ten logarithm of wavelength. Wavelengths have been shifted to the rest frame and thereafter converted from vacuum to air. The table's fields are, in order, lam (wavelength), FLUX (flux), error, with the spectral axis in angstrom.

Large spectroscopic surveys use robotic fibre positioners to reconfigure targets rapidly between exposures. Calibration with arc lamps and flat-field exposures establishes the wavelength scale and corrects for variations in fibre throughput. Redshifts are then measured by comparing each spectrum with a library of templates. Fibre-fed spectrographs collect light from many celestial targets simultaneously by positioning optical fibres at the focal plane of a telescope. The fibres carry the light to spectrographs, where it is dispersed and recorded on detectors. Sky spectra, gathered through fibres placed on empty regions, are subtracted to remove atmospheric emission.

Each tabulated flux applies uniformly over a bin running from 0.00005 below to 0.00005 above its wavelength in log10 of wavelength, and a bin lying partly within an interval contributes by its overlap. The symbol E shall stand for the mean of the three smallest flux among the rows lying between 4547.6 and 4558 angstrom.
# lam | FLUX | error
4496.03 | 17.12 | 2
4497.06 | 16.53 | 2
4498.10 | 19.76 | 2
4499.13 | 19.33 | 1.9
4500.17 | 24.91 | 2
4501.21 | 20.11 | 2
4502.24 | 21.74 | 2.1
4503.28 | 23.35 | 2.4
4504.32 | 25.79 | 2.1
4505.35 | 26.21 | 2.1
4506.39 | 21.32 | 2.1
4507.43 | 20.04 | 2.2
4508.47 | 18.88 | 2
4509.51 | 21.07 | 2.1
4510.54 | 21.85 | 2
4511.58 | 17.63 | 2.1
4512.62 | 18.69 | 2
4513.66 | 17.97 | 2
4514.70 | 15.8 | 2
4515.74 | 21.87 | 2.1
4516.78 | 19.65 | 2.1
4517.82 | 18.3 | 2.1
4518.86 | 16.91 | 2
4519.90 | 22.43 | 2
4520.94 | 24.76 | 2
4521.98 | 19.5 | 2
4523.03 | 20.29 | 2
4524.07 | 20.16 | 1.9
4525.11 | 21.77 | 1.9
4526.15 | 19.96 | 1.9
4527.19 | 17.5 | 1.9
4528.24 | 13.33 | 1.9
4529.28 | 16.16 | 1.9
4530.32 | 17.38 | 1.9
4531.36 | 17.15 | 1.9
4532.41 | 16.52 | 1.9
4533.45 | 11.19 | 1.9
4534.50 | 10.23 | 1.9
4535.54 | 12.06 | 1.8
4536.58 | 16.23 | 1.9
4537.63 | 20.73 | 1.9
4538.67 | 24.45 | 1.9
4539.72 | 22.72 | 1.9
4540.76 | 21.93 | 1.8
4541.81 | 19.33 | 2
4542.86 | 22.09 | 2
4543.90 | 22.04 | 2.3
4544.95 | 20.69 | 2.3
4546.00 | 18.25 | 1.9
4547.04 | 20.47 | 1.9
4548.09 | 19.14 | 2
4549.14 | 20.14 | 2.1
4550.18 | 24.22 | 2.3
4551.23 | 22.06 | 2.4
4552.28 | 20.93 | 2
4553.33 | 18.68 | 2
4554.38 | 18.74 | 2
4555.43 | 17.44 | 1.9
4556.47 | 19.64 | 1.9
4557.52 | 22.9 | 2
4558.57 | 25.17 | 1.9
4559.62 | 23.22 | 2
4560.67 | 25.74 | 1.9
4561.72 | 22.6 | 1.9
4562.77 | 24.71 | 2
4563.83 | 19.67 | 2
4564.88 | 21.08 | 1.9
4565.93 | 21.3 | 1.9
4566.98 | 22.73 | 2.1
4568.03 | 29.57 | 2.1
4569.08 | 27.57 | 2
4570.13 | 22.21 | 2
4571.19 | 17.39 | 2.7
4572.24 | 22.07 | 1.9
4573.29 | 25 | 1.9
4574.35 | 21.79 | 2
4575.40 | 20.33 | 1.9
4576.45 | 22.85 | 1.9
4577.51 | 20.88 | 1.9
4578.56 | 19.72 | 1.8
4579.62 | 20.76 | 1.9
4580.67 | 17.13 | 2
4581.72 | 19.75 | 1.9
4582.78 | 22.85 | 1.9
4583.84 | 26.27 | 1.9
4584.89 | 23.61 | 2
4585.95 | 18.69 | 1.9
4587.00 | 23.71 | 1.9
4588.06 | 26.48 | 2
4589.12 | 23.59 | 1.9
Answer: 18.3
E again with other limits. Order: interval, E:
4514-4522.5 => 17.0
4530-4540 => 11.2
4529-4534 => 14.6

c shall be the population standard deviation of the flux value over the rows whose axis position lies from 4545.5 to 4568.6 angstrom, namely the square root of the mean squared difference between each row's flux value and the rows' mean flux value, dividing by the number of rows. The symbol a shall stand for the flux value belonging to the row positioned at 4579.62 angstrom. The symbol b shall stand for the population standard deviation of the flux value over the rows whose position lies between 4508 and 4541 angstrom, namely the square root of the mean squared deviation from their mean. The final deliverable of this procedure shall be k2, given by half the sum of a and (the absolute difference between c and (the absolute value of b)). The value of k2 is 10.7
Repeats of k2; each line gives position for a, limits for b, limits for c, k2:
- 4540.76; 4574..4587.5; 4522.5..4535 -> 11.5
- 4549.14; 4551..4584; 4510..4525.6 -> 10.4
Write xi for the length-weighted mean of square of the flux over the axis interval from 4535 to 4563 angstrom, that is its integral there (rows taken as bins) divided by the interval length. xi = 447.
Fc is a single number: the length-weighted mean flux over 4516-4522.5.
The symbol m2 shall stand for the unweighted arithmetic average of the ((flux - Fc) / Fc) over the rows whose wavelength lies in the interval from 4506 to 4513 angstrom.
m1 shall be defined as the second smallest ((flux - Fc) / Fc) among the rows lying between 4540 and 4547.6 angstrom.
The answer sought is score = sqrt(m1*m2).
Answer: 0.03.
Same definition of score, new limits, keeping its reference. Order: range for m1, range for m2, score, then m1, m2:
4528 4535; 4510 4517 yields 0.17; -0.450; -0.06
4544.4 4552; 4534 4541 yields 0.08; -0.059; -0.10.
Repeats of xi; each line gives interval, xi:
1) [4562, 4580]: 507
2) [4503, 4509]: 517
